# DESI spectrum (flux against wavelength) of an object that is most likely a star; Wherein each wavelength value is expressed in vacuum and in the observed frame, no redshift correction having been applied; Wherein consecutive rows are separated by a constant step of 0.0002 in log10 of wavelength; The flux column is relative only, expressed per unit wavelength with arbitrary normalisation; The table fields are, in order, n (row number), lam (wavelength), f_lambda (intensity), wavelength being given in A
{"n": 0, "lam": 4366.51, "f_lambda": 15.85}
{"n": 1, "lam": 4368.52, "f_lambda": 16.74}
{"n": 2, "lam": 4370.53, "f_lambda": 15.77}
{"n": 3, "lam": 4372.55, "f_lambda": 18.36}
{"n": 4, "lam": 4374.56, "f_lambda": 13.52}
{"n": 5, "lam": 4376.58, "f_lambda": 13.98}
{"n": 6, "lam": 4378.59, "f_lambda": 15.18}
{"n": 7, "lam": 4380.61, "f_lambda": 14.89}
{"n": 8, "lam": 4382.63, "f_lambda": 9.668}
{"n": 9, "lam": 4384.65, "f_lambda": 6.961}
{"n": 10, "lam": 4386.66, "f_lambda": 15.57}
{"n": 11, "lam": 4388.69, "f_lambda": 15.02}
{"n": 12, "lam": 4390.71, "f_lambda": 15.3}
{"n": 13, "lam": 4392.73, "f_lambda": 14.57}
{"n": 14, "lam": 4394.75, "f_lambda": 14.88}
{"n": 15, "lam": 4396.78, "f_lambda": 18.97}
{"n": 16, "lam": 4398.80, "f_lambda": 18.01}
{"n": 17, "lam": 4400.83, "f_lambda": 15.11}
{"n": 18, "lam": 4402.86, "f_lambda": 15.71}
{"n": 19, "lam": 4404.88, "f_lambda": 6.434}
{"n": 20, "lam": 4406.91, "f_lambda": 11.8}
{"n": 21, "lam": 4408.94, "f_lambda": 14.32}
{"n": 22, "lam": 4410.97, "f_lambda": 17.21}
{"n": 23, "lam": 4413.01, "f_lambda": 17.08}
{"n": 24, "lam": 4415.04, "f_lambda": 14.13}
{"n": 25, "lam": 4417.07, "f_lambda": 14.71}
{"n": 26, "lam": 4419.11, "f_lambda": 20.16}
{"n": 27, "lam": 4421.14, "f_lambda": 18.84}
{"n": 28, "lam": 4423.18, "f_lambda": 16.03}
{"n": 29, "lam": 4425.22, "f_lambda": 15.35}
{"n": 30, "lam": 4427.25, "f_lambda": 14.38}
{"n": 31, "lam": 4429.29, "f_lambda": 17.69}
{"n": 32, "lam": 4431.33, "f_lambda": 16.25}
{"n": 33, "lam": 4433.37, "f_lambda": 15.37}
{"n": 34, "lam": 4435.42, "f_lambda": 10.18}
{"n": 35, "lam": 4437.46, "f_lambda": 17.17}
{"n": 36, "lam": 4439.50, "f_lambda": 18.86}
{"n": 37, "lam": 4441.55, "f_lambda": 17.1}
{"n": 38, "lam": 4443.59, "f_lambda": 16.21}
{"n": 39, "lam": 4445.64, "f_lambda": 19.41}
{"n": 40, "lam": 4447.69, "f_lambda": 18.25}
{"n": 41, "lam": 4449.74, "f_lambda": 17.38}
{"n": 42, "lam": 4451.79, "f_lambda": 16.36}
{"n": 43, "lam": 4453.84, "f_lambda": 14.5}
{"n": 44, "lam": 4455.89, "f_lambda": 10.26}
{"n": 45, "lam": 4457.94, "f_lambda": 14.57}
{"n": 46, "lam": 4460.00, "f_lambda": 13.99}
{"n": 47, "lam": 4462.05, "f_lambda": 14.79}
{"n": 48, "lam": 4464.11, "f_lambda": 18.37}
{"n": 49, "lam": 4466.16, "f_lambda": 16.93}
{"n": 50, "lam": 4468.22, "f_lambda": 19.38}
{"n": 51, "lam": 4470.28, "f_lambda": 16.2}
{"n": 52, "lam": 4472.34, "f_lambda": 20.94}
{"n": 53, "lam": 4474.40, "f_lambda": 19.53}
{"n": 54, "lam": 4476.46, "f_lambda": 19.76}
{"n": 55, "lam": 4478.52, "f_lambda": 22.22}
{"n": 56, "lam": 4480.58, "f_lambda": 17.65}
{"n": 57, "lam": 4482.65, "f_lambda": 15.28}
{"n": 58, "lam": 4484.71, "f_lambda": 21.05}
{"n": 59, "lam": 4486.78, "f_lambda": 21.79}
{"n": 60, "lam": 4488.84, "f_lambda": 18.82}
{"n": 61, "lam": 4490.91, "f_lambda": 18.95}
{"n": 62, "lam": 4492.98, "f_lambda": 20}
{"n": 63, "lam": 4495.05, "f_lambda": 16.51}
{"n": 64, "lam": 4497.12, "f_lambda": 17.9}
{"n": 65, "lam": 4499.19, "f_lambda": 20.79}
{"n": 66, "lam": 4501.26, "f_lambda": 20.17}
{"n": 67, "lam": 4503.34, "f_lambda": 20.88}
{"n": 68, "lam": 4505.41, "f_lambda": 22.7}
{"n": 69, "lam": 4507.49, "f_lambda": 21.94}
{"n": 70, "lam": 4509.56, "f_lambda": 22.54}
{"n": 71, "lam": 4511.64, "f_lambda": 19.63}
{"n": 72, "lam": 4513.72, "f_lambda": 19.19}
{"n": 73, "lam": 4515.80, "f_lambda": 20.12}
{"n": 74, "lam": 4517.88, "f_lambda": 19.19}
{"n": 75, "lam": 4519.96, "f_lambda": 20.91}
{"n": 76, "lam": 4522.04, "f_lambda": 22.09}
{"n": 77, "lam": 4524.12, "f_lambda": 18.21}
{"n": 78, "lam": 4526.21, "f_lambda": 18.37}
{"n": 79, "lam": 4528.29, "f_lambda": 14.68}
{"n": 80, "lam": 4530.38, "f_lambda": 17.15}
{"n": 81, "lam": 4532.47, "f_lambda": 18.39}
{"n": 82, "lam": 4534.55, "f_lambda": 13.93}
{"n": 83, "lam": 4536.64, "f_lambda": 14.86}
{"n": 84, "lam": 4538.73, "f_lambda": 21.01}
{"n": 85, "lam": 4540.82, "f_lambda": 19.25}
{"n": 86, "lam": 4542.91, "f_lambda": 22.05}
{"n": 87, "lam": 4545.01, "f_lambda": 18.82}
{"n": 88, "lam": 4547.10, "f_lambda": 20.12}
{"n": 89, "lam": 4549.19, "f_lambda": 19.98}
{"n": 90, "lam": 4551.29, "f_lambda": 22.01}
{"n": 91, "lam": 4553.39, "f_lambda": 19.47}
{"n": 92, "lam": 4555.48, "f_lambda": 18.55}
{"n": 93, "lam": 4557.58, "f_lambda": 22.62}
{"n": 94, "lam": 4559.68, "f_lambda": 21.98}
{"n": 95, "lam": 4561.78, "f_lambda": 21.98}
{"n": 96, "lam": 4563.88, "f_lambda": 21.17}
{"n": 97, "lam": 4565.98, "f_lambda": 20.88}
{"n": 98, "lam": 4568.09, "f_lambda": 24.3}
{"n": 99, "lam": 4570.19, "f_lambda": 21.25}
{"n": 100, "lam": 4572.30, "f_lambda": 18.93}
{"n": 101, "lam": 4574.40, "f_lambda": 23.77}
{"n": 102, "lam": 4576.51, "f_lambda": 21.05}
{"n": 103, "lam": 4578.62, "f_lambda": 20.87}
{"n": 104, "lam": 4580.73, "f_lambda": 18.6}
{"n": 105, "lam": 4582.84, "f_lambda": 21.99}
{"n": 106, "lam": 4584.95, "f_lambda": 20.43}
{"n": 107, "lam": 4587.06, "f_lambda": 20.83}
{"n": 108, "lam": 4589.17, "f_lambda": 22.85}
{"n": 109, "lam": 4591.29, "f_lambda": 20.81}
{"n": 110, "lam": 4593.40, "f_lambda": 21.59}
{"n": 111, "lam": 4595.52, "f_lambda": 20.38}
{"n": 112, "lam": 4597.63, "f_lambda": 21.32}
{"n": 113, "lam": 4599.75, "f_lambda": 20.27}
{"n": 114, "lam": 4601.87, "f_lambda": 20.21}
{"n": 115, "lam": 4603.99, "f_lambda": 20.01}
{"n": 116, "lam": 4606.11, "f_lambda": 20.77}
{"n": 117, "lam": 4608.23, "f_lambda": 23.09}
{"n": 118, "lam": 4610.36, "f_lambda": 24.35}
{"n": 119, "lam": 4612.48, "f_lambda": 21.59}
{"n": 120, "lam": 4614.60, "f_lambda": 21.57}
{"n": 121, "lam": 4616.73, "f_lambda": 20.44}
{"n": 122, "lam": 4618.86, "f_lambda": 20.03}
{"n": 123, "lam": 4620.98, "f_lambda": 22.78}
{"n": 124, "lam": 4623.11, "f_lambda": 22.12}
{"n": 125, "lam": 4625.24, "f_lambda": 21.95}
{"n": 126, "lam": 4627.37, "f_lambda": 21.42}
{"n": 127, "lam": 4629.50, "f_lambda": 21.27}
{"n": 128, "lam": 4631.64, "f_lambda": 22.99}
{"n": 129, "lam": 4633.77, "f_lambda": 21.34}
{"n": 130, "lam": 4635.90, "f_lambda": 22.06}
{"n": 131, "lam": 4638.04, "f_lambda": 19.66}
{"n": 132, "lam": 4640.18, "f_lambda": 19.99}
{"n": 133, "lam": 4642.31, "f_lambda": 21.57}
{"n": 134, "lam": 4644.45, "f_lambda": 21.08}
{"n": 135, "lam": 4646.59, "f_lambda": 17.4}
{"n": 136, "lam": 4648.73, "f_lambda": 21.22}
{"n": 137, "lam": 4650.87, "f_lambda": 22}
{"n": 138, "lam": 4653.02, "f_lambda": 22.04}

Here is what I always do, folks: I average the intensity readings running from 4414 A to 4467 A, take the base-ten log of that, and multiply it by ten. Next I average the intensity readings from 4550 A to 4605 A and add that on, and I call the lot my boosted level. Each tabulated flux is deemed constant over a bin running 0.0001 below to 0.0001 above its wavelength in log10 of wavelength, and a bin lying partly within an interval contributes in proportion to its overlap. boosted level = 33.1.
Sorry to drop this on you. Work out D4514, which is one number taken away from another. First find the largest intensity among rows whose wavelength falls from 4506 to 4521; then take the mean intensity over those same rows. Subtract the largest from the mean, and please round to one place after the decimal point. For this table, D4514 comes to -2.0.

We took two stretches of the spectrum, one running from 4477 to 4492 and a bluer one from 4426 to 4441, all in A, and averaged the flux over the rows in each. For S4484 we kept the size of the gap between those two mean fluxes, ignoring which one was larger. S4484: 3.7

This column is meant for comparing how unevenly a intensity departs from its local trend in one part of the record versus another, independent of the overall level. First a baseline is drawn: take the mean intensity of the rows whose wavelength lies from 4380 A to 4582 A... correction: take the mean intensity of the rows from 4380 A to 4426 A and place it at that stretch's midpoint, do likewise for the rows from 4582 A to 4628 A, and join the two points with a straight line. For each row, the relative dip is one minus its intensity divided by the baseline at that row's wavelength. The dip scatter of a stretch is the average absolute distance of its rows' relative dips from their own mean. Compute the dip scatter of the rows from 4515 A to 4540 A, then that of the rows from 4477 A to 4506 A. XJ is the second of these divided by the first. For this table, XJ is 0.85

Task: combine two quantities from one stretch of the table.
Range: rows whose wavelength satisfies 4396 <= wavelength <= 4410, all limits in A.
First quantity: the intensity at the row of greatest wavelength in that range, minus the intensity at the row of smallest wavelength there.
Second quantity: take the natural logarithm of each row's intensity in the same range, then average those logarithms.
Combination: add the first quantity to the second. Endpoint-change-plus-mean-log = -2.0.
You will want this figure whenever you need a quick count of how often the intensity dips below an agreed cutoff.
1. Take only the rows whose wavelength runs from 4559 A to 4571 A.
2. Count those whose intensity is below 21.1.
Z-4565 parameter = 1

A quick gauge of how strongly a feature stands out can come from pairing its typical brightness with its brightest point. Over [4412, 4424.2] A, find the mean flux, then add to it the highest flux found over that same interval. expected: 37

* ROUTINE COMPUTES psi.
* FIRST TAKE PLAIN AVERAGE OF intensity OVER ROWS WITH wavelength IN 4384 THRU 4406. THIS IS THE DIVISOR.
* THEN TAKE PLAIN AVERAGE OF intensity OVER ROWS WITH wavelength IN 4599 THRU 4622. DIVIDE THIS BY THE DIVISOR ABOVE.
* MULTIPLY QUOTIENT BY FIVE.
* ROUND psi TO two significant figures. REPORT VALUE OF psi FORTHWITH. 7.5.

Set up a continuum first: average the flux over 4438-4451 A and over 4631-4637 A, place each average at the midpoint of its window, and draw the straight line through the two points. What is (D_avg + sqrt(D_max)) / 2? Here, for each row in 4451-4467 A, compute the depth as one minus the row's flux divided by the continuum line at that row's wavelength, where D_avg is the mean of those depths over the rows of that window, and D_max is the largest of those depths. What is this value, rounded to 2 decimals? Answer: 0.42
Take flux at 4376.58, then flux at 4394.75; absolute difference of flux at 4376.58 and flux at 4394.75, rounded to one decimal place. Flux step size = 0.9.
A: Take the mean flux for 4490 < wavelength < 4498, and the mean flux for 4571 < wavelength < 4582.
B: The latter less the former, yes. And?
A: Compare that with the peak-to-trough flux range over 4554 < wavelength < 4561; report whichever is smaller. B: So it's 2.3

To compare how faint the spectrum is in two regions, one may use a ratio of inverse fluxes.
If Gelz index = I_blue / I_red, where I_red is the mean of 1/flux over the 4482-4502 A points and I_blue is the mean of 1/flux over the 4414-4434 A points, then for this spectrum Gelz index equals 1.18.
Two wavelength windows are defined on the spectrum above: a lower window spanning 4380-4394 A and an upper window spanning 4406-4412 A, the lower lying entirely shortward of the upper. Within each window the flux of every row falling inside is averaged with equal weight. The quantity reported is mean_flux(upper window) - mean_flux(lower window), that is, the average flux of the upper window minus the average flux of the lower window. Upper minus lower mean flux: 1.3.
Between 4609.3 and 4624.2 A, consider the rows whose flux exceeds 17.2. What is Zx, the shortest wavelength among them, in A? 4610.36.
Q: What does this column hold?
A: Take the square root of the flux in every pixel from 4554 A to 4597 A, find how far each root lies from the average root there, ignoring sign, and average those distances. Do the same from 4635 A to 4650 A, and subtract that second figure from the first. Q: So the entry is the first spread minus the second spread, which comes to -0.014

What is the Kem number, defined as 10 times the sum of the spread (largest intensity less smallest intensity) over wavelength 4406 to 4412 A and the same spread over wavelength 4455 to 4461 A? 97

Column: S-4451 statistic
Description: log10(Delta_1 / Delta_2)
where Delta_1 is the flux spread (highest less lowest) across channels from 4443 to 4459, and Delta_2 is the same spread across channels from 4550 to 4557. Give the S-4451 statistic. 0.42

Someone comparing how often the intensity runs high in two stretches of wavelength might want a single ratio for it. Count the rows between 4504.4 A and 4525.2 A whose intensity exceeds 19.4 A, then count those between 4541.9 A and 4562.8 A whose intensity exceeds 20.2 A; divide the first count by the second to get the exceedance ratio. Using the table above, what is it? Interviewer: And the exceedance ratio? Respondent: 1.40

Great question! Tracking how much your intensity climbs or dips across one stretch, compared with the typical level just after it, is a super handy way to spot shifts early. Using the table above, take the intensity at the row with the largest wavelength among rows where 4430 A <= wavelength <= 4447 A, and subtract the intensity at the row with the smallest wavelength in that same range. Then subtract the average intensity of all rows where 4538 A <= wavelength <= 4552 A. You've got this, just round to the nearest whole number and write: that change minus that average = -17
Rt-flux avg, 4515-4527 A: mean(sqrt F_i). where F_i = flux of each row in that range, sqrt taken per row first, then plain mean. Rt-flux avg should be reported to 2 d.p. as 4.45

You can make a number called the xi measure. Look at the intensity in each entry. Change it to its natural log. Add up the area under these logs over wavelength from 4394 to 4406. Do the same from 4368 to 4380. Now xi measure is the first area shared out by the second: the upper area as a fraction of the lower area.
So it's 0.97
